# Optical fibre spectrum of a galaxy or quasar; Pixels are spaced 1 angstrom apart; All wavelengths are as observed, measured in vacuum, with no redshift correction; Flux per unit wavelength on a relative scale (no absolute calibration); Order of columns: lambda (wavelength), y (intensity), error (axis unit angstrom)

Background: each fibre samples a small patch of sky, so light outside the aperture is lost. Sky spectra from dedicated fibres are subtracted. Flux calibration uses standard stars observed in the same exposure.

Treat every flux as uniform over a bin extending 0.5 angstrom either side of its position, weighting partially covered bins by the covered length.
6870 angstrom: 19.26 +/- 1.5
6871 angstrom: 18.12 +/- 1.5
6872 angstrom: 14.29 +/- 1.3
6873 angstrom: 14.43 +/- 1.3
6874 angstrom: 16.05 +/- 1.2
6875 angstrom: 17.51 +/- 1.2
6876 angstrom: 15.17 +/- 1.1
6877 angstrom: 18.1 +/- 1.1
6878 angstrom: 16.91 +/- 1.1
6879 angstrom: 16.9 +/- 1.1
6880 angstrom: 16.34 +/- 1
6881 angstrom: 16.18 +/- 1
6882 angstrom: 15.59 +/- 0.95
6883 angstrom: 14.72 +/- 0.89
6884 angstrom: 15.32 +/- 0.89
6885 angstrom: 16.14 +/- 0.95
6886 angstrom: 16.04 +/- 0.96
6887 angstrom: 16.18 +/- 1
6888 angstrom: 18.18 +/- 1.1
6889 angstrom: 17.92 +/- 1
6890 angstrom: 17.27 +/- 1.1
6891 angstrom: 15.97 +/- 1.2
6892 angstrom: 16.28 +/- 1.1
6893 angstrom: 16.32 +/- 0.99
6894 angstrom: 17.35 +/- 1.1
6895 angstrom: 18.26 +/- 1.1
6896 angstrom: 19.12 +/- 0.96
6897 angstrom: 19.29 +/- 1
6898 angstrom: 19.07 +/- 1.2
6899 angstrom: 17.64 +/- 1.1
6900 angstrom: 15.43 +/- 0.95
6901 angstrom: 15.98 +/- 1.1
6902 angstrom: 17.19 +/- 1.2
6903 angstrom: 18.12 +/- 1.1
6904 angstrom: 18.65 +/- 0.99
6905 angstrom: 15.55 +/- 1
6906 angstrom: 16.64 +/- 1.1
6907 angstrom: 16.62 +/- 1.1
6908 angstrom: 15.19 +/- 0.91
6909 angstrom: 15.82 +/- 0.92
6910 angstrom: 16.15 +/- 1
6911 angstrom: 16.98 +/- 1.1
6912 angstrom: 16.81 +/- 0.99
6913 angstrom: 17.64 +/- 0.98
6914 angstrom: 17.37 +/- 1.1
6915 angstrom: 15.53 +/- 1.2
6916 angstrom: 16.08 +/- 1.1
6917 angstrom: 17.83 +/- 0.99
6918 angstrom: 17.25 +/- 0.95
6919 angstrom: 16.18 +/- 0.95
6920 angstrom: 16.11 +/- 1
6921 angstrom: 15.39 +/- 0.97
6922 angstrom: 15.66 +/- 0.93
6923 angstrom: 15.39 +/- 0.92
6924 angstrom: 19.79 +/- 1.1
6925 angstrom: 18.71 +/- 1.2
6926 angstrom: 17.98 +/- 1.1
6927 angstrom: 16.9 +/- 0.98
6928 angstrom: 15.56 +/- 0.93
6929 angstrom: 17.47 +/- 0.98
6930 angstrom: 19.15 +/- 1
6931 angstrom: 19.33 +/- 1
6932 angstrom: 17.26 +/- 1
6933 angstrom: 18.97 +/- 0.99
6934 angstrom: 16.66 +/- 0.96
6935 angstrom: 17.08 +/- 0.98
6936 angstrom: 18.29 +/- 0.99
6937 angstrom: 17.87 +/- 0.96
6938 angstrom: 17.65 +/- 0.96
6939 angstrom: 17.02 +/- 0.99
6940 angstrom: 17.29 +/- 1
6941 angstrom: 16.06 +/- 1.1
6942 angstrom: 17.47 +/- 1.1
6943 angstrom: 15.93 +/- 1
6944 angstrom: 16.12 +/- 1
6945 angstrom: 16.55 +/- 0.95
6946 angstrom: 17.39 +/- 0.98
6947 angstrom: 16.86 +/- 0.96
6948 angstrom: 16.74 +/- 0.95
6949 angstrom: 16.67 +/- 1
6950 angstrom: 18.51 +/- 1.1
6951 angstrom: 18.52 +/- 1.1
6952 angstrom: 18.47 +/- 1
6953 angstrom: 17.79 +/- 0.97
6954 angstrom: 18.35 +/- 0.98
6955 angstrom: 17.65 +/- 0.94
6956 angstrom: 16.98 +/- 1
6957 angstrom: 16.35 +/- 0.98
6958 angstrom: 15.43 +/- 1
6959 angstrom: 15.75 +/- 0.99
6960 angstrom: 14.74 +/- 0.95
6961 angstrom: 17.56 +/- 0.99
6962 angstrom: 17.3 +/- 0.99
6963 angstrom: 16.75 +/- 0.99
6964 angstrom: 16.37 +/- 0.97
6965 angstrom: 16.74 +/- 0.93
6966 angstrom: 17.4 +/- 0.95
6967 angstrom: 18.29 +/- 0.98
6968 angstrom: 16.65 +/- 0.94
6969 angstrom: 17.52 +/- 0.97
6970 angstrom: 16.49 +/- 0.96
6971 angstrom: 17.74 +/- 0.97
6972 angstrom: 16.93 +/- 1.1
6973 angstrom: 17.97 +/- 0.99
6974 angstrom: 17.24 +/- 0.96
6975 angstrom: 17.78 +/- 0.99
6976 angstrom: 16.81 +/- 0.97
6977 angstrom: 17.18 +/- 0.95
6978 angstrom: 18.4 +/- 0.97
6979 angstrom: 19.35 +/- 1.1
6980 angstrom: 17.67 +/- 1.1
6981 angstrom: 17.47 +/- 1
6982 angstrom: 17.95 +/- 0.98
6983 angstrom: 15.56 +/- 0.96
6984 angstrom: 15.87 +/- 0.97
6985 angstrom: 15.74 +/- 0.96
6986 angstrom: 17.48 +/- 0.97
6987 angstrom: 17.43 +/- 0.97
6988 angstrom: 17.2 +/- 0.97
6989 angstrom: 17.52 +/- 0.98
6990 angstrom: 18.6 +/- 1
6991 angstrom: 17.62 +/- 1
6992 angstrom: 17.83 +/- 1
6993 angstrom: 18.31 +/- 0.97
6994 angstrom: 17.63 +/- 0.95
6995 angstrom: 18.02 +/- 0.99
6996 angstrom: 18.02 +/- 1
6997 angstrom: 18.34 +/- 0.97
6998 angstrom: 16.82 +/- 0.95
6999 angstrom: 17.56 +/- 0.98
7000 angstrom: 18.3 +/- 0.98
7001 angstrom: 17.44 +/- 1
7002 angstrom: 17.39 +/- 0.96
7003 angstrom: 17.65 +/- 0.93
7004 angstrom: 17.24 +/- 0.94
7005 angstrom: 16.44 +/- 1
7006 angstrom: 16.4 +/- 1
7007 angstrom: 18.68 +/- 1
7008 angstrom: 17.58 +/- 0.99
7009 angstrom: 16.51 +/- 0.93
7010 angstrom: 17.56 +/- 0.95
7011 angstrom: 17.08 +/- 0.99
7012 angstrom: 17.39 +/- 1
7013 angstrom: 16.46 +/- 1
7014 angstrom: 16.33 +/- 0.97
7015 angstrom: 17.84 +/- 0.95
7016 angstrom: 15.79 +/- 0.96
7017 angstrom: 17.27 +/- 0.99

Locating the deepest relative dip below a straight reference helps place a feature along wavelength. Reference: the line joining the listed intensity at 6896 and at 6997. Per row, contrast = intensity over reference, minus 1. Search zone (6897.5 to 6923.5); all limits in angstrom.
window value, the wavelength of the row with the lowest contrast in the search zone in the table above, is 6908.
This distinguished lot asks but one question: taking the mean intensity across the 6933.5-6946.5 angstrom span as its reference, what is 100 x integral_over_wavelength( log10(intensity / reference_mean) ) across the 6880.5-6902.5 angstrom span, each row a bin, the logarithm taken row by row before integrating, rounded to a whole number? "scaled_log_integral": -11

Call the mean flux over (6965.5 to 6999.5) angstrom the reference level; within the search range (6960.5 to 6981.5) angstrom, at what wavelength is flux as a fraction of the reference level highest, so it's 6979 angstrom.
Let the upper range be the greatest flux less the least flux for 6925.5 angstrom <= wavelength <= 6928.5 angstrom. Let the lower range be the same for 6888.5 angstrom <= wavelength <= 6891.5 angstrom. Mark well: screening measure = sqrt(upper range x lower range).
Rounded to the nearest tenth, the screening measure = 2.2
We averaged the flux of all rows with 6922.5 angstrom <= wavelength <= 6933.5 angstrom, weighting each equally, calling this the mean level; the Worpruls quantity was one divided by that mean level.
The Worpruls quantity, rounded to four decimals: 0.0560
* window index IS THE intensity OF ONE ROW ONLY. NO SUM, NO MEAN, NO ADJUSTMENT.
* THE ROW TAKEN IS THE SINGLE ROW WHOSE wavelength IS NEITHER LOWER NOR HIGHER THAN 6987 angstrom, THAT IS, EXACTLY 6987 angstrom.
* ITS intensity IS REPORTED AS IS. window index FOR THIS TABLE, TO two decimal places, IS 17.43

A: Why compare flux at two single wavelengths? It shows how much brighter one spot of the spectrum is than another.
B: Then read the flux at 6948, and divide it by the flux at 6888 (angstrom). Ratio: 0.92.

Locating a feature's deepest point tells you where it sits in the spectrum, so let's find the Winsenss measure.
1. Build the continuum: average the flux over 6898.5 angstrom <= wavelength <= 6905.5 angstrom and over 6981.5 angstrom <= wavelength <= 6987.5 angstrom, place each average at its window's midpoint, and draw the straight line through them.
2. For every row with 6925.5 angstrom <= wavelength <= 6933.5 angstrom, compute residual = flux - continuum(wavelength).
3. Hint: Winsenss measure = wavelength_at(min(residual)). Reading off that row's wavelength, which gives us 6928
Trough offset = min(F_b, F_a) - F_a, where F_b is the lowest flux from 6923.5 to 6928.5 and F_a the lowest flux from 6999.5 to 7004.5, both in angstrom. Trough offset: -1.7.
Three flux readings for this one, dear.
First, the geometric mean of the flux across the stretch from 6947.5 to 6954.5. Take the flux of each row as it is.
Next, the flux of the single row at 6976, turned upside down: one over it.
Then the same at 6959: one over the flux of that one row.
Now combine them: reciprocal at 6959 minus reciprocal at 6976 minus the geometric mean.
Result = -17.8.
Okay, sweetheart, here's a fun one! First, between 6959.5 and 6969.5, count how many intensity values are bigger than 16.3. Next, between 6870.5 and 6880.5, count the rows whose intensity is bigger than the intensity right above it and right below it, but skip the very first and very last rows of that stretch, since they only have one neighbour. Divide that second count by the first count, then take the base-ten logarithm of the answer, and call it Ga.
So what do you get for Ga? -0.65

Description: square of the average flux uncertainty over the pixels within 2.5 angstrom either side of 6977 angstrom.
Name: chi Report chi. 0.992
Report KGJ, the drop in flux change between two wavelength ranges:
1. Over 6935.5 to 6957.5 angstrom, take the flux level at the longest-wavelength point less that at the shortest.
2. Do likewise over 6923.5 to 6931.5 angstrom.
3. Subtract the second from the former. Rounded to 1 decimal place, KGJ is -1.5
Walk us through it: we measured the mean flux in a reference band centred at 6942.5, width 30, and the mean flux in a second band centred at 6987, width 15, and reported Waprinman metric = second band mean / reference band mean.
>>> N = 1.00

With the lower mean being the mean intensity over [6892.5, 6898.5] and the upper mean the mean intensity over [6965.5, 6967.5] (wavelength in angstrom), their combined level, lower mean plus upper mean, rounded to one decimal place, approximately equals 36.1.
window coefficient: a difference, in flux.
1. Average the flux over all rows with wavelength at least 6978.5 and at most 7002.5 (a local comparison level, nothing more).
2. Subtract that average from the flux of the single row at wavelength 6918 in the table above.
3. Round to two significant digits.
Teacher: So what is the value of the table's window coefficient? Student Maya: -0.30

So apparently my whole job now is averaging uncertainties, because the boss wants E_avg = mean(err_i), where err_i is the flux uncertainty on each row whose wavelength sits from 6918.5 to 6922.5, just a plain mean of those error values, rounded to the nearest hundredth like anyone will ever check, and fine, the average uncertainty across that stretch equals 0.96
